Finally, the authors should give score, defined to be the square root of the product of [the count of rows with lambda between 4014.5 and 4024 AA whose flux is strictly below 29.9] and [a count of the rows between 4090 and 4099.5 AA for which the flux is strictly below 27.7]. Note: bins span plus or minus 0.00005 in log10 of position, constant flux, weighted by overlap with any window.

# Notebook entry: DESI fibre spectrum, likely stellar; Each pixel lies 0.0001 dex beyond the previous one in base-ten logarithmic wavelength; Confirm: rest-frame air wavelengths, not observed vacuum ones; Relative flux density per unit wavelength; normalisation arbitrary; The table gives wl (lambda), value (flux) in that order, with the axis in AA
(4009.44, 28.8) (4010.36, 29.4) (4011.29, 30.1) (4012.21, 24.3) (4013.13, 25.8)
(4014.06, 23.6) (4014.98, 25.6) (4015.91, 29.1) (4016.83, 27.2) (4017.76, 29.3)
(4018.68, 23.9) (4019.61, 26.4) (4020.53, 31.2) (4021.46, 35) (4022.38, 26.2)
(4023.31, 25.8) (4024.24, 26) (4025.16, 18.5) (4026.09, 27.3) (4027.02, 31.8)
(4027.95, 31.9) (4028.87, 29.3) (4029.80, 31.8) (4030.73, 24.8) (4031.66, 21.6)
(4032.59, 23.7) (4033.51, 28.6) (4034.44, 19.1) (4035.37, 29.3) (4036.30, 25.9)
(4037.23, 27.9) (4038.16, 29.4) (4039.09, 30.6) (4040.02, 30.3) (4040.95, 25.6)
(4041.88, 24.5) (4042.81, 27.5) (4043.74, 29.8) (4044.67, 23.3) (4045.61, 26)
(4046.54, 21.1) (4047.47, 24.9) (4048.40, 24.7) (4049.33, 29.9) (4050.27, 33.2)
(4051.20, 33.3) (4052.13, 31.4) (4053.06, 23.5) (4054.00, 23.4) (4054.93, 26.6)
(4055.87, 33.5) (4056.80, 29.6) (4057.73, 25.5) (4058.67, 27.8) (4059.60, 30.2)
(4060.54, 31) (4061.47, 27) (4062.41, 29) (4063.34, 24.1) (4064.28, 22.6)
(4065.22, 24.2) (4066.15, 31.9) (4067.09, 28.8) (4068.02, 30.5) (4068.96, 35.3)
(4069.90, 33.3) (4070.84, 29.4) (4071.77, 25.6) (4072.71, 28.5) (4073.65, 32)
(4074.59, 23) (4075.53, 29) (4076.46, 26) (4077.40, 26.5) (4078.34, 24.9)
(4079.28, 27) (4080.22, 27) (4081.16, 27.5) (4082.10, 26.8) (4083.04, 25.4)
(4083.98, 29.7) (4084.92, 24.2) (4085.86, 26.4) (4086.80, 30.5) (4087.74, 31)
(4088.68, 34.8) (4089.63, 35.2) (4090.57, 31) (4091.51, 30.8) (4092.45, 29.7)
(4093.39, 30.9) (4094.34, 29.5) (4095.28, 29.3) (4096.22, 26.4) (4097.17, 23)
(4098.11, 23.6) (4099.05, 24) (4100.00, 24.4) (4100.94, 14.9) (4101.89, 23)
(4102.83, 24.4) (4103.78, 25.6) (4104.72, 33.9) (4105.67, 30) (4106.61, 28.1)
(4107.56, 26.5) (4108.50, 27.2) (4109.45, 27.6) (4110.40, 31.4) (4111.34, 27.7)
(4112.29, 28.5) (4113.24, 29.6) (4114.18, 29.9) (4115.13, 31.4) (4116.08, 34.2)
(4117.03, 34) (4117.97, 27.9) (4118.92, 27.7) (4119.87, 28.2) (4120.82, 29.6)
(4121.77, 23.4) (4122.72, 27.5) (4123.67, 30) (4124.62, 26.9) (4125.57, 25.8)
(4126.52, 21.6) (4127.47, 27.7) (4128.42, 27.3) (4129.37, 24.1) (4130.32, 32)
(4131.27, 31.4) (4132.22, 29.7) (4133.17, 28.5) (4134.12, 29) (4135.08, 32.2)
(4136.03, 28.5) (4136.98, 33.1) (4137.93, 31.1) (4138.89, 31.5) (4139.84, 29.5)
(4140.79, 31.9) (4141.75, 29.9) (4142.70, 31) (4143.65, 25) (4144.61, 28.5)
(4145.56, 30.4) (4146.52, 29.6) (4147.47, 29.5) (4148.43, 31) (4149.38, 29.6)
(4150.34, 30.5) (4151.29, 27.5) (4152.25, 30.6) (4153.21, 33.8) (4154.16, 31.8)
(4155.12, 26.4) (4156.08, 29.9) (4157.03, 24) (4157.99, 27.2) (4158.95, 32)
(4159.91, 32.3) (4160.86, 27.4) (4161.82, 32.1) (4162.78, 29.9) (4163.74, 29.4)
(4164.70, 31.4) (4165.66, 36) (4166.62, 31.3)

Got 5.7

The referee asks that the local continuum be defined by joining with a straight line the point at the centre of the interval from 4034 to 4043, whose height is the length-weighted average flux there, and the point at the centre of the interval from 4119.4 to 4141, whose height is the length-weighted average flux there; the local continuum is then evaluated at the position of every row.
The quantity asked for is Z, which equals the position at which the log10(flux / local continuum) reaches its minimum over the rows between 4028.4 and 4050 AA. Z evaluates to 4034.44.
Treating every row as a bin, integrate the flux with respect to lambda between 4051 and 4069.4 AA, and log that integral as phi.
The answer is 522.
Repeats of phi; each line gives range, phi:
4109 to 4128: 542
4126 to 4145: 554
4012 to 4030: 495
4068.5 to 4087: 515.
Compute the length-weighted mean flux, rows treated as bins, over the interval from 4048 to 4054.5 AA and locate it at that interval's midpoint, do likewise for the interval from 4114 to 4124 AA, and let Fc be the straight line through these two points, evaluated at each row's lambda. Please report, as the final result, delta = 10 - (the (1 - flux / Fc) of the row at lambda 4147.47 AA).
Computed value 10.0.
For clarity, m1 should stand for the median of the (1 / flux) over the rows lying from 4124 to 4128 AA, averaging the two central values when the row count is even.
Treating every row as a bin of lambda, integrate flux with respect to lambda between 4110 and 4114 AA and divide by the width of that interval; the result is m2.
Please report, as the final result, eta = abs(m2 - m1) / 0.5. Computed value 58.6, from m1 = 0.0380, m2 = 29.4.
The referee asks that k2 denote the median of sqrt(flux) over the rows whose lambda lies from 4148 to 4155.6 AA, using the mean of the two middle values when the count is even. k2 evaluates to 5.53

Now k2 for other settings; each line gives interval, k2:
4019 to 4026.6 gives 5.13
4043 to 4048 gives 4.99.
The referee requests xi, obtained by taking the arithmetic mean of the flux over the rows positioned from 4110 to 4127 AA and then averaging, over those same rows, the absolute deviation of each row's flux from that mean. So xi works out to 2.34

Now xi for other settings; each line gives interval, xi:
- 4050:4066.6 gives 3.24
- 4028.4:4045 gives 2.91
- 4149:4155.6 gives 1.88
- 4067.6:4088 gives 2.51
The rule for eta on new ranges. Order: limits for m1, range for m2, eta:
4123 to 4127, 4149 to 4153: 59.5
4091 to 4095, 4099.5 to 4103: 42.8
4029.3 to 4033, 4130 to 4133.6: 60.7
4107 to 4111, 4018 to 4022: 58.2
